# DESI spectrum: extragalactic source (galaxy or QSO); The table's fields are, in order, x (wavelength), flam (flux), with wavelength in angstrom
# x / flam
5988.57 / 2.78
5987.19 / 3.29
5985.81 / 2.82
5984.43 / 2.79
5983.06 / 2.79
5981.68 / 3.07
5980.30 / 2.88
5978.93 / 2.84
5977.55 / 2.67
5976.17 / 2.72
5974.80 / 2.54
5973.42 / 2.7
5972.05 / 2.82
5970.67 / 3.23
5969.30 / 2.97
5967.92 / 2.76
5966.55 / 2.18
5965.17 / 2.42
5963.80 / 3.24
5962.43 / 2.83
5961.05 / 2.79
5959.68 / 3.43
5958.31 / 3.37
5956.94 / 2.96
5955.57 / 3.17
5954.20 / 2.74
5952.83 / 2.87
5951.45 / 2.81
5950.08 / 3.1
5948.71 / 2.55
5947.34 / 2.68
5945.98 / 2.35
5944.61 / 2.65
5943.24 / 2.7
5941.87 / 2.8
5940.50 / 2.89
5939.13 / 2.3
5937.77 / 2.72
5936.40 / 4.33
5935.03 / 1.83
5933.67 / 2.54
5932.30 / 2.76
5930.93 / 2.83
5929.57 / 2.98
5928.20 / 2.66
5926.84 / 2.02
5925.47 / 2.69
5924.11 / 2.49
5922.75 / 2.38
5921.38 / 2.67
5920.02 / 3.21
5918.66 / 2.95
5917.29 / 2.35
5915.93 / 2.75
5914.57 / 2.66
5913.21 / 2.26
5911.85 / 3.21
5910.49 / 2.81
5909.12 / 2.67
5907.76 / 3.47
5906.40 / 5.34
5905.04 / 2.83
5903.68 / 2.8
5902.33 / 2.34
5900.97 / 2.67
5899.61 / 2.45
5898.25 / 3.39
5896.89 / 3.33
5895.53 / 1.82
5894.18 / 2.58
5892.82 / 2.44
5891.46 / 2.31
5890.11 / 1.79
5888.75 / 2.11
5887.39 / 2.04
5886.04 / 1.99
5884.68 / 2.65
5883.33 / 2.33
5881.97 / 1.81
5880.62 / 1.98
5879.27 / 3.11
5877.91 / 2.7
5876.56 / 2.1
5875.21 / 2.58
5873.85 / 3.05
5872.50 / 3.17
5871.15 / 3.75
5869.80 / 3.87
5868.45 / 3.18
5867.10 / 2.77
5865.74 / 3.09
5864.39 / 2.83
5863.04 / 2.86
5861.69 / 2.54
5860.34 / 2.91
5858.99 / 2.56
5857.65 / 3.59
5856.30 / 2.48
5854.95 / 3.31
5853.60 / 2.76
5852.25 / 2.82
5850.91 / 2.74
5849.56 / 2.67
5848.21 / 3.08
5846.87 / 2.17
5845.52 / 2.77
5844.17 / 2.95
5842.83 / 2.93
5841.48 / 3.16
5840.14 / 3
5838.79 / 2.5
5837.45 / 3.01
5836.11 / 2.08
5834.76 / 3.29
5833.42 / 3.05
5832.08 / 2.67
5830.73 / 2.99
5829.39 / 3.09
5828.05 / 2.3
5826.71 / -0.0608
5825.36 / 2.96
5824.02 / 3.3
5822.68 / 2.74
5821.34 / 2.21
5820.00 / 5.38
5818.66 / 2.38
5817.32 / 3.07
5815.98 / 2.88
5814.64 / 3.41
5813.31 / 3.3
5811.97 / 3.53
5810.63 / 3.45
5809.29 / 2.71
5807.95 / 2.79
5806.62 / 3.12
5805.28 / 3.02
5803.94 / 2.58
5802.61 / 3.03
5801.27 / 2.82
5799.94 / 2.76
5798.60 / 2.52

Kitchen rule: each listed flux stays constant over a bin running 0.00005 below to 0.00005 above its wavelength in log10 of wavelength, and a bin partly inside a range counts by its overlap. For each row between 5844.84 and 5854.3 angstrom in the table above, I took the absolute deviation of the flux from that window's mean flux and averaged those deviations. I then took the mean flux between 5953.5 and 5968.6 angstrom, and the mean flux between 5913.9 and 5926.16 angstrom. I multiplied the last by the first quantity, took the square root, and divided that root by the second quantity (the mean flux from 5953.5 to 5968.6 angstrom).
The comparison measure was 0.23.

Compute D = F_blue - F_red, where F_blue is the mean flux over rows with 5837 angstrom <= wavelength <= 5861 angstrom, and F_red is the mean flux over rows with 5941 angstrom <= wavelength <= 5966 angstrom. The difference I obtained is 0.00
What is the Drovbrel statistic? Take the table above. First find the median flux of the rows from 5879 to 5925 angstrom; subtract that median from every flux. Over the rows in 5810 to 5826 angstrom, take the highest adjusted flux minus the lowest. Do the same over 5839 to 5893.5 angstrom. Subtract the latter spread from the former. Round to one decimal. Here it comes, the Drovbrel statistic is 1.1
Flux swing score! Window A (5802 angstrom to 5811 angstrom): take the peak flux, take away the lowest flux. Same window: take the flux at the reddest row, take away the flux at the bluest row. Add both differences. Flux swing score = 1.3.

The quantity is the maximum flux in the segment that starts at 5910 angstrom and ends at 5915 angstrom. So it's 3.21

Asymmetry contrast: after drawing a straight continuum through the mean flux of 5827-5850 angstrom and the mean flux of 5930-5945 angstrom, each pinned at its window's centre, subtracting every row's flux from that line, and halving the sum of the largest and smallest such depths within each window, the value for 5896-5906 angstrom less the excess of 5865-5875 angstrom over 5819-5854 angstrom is 0.6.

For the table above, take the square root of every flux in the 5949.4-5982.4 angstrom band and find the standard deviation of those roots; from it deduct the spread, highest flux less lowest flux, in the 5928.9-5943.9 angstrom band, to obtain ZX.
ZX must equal -2.4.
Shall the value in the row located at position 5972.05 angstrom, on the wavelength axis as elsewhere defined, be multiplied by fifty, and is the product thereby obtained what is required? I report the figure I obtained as 141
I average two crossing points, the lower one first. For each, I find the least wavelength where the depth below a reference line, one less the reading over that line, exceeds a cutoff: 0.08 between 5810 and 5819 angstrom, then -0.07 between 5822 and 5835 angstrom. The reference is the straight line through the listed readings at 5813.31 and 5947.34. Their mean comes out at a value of 5819.3 angstrom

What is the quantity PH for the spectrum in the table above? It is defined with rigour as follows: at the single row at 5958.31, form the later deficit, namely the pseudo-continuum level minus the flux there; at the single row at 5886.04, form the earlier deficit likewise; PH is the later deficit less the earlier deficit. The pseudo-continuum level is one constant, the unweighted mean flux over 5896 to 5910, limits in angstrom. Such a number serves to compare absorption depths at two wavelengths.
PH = -1.4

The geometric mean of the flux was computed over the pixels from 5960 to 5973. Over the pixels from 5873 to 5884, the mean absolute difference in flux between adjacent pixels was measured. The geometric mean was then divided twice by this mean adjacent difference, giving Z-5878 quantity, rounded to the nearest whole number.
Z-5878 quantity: 10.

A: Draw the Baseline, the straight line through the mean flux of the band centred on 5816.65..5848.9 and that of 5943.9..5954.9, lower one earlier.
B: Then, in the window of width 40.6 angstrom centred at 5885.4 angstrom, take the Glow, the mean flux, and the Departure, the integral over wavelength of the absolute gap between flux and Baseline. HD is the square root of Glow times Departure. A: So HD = 7.1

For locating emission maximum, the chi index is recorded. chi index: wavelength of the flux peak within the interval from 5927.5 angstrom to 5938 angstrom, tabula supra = 5936.40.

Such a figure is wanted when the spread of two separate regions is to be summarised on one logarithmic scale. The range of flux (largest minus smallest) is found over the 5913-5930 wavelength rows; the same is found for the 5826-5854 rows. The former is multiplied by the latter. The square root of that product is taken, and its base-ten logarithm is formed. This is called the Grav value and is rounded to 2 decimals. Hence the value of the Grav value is 0.30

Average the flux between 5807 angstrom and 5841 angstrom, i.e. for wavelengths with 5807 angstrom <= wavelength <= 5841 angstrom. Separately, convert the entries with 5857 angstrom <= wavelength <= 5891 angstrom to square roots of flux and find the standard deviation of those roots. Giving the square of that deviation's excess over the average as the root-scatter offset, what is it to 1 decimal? 7.3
